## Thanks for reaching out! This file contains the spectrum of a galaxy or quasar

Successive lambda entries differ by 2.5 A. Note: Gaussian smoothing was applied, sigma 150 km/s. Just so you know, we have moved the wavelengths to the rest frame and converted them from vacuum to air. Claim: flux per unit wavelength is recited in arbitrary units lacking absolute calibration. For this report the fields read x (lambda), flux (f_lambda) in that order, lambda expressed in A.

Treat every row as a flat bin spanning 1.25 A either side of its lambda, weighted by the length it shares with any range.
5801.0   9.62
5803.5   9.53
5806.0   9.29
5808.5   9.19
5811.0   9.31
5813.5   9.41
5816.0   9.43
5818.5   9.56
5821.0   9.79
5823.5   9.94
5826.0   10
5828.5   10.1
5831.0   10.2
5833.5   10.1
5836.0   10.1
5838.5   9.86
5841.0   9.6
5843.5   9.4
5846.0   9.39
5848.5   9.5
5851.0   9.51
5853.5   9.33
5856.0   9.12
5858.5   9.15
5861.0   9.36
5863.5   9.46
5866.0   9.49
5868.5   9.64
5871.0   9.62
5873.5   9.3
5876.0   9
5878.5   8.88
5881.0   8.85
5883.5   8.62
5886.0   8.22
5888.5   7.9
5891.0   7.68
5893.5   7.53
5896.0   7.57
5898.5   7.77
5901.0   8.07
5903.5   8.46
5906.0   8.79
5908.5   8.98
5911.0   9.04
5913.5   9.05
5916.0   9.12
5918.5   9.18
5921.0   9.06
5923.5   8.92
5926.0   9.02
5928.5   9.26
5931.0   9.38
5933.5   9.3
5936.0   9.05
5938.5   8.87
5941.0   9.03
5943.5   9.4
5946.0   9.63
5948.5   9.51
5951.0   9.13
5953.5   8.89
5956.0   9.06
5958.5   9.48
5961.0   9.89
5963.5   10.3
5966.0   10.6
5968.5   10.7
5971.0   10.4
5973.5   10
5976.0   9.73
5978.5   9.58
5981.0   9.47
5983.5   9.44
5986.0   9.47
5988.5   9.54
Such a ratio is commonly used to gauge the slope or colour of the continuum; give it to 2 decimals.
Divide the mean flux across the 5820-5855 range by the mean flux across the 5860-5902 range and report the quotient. 1.13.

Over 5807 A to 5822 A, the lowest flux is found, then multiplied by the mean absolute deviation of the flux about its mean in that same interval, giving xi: 1.4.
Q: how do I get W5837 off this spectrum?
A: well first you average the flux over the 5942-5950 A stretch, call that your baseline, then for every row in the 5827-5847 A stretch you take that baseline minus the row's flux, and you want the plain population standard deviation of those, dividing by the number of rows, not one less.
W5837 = 0.31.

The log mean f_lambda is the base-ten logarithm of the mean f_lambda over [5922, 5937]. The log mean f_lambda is 0.962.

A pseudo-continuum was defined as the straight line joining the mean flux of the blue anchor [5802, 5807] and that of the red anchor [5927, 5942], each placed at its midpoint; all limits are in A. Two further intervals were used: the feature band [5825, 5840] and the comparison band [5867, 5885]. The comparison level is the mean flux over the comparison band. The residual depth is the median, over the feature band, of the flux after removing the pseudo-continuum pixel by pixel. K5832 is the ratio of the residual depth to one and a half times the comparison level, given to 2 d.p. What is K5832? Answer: 0.05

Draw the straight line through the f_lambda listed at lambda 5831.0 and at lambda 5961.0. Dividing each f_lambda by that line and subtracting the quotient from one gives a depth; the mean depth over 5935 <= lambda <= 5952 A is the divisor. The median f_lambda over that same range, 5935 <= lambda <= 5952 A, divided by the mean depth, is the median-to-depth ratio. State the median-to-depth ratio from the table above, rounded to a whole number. 130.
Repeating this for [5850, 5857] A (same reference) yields 115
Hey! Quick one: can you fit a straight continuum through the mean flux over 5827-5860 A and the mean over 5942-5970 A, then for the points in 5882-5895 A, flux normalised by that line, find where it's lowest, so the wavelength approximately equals 5893.5 A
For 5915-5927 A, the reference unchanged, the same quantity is 5923.5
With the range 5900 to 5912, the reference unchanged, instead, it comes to 5901.0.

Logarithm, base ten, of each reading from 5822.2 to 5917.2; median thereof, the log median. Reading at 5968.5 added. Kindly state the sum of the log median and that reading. 11.7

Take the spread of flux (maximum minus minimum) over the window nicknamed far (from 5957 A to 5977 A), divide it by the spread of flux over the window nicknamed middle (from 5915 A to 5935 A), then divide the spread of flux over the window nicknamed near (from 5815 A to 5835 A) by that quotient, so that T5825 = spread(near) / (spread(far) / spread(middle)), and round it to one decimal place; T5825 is 0.3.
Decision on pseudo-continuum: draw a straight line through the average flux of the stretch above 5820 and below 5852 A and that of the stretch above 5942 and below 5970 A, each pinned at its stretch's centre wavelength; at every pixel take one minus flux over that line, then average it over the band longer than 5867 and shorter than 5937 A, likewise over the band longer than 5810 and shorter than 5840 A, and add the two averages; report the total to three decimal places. 0.101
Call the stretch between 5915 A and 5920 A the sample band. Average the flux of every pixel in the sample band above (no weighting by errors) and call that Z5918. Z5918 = 9.15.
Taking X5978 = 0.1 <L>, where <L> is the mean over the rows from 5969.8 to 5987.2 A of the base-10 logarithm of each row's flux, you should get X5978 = 0.099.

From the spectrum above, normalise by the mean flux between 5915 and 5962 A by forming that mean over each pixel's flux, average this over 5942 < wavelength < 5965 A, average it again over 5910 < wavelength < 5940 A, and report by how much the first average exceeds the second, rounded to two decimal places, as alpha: -0.04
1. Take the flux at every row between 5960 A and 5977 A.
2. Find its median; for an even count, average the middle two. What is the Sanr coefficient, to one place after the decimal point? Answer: 10.3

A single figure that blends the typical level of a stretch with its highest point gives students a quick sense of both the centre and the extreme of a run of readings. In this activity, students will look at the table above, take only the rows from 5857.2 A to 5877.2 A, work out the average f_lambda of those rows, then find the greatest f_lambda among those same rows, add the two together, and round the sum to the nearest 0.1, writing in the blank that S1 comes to 19.0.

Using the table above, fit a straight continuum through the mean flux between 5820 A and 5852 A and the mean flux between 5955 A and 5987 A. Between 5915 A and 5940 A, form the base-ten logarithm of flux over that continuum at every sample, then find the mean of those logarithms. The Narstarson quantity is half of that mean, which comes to -0.017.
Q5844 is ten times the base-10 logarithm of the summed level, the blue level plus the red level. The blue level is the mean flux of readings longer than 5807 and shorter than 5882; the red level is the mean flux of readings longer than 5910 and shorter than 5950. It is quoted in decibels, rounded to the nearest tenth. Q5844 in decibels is 12.7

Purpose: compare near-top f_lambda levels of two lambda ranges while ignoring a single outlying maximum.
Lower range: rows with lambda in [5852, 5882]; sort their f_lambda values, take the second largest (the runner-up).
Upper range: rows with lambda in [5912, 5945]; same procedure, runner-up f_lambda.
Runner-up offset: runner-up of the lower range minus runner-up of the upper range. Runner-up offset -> 0.24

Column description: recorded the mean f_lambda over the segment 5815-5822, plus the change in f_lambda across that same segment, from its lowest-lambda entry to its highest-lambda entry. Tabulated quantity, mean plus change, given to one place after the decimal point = 10.0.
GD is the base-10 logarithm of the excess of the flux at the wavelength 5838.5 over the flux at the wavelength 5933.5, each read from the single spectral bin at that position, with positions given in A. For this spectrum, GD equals -0.3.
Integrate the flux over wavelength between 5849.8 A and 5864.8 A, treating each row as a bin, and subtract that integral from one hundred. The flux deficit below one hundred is -39.8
